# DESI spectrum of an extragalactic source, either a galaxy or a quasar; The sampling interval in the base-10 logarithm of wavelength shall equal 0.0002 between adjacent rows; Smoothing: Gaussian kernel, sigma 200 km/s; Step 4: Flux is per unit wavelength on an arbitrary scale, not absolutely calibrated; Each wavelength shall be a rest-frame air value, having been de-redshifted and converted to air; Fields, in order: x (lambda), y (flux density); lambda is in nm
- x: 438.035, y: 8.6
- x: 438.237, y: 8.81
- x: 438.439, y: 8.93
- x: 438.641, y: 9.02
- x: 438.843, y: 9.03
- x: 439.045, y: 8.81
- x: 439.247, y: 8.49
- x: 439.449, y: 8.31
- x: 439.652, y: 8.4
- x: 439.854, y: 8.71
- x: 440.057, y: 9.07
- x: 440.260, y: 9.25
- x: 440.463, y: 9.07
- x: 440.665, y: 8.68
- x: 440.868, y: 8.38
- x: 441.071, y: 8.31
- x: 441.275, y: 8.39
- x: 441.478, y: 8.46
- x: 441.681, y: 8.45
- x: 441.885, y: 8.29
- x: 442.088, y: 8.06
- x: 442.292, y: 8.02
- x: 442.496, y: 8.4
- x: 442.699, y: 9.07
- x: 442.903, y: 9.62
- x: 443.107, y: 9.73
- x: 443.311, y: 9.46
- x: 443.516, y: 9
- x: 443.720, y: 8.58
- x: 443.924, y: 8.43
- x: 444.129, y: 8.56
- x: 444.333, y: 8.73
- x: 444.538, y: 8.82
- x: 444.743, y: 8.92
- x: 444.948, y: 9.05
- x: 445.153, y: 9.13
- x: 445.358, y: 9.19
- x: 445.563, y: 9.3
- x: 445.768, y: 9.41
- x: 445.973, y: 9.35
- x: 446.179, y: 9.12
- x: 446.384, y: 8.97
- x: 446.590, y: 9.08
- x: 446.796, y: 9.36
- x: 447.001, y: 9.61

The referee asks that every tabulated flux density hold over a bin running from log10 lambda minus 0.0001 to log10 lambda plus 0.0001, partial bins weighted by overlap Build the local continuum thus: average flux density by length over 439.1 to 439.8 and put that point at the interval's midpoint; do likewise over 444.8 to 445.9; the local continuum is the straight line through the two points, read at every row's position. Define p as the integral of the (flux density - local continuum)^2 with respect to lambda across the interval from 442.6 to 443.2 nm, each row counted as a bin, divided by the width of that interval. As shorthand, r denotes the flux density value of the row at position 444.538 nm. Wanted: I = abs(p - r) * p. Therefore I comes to 3.4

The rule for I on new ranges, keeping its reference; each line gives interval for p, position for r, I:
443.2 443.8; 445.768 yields 1.4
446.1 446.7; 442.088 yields 0.7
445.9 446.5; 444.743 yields 0.6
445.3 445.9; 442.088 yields 0.1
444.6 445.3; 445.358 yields 0.2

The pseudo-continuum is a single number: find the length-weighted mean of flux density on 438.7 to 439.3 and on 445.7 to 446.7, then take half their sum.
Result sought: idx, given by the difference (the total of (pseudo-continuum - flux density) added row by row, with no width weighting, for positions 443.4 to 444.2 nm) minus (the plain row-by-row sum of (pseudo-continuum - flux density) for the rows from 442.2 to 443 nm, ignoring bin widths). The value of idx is 0.5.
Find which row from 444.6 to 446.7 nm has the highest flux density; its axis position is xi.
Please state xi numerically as 445.768 nm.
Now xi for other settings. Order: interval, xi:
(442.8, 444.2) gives 443.107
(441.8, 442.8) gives 442.699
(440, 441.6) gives 440.260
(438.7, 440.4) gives 440.260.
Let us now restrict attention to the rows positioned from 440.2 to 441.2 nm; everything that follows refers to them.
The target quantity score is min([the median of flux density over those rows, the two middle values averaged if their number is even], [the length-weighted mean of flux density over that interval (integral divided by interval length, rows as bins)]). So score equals 8.7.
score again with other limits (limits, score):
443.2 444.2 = 8.6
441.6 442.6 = 8.2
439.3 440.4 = 8.7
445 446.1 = 9.3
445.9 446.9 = 9.1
